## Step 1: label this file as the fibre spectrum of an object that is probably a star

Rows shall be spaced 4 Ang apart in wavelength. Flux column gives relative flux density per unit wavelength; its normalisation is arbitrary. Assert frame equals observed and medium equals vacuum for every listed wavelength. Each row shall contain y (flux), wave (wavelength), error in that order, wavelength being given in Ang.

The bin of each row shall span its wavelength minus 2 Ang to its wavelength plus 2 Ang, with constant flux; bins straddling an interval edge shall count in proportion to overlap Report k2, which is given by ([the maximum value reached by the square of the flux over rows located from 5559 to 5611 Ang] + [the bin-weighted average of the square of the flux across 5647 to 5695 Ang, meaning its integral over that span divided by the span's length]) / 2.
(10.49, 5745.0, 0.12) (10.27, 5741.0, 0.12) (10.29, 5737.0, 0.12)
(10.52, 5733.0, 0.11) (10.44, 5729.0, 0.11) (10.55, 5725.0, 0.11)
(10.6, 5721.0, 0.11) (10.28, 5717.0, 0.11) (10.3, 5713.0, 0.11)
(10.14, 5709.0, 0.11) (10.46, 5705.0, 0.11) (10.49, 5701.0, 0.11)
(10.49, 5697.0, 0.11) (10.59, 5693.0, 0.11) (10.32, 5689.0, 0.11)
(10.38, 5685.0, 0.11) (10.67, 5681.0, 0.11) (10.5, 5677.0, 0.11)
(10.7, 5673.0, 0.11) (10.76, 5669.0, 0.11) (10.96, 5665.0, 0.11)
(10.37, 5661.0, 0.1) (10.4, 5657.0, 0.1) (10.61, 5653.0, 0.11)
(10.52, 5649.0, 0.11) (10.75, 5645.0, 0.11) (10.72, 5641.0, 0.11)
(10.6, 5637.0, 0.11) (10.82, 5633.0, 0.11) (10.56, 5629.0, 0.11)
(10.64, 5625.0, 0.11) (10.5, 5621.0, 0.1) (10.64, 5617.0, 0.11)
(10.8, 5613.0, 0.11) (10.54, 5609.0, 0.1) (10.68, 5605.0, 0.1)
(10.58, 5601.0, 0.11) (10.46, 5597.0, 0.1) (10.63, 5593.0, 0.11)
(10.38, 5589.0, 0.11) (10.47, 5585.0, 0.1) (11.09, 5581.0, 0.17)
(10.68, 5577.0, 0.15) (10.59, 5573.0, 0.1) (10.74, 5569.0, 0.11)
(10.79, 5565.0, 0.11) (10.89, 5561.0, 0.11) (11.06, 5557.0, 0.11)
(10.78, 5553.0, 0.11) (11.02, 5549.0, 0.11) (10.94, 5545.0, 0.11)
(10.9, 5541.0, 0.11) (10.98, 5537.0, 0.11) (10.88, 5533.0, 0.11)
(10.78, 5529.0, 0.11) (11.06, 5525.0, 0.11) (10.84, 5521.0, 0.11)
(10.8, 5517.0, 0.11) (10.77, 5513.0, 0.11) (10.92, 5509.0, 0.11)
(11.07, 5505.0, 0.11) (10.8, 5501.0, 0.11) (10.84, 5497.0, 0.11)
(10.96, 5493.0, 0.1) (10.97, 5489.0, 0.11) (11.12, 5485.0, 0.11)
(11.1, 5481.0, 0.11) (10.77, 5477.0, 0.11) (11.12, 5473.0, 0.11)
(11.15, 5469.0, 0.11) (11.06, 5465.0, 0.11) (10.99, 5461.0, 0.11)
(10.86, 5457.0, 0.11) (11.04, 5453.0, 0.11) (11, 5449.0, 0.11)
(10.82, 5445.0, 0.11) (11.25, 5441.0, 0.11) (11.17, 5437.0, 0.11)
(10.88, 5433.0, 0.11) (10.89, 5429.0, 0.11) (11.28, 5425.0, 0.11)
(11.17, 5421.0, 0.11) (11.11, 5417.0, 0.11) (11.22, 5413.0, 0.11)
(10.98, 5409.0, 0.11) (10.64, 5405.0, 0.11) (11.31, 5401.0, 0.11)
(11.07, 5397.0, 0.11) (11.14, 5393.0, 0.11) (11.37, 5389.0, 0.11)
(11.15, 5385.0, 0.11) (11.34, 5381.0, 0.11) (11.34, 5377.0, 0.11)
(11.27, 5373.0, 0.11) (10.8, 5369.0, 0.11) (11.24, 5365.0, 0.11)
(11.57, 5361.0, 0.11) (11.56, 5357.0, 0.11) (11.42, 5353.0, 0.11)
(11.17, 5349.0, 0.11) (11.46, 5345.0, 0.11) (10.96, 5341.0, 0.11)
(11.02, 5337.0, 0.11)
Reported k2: 117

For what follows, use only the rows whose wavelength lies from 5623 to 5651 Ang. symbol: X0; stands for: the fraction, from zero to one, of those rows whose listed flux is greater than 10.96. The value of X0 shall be 0.0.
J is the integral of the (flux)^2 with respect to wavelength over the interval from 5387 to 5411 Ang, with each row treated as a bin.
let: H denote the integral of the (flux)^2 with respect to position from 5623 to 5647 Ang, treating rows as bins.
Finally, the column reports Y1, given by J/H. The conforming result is 1.08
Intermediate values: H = 2739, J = 2950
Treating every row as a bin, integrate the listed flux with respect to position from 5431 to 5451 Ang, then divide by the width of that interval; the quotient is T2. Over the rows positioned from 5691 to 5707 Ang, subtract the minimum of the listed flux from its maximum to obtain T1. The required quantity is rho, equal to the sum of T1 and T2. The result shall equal 11.2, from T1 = 0.13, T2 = 11.0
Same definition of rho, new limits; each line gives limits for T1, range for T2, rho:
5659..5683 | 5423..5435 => 11.6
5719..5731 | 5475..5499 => 11.1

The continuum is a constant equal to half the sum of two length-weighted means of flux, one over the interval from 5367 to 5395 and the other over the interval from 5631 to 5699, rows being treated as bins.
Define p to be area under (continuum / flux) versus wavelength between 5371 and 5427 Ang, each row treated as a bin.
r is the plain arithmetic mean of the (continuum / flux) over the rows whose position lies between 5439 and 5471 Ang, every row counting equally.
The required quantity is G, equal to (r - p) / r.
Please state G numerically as -54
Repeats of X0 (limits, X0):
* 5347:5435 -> 0.8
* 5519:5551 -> 0.4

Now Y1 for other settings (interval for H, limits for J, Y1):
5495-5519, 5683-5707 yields 0.93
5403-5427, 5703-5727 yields 0.88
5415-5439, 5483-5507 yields 0.98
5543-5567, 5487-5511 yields 1.00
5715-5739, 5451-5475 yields 1.12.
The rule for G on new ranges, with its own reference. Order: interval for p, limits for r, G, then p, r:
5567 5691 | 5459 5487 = -128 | 127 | 0.99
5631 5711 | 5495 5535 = -81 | 83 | 1.00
